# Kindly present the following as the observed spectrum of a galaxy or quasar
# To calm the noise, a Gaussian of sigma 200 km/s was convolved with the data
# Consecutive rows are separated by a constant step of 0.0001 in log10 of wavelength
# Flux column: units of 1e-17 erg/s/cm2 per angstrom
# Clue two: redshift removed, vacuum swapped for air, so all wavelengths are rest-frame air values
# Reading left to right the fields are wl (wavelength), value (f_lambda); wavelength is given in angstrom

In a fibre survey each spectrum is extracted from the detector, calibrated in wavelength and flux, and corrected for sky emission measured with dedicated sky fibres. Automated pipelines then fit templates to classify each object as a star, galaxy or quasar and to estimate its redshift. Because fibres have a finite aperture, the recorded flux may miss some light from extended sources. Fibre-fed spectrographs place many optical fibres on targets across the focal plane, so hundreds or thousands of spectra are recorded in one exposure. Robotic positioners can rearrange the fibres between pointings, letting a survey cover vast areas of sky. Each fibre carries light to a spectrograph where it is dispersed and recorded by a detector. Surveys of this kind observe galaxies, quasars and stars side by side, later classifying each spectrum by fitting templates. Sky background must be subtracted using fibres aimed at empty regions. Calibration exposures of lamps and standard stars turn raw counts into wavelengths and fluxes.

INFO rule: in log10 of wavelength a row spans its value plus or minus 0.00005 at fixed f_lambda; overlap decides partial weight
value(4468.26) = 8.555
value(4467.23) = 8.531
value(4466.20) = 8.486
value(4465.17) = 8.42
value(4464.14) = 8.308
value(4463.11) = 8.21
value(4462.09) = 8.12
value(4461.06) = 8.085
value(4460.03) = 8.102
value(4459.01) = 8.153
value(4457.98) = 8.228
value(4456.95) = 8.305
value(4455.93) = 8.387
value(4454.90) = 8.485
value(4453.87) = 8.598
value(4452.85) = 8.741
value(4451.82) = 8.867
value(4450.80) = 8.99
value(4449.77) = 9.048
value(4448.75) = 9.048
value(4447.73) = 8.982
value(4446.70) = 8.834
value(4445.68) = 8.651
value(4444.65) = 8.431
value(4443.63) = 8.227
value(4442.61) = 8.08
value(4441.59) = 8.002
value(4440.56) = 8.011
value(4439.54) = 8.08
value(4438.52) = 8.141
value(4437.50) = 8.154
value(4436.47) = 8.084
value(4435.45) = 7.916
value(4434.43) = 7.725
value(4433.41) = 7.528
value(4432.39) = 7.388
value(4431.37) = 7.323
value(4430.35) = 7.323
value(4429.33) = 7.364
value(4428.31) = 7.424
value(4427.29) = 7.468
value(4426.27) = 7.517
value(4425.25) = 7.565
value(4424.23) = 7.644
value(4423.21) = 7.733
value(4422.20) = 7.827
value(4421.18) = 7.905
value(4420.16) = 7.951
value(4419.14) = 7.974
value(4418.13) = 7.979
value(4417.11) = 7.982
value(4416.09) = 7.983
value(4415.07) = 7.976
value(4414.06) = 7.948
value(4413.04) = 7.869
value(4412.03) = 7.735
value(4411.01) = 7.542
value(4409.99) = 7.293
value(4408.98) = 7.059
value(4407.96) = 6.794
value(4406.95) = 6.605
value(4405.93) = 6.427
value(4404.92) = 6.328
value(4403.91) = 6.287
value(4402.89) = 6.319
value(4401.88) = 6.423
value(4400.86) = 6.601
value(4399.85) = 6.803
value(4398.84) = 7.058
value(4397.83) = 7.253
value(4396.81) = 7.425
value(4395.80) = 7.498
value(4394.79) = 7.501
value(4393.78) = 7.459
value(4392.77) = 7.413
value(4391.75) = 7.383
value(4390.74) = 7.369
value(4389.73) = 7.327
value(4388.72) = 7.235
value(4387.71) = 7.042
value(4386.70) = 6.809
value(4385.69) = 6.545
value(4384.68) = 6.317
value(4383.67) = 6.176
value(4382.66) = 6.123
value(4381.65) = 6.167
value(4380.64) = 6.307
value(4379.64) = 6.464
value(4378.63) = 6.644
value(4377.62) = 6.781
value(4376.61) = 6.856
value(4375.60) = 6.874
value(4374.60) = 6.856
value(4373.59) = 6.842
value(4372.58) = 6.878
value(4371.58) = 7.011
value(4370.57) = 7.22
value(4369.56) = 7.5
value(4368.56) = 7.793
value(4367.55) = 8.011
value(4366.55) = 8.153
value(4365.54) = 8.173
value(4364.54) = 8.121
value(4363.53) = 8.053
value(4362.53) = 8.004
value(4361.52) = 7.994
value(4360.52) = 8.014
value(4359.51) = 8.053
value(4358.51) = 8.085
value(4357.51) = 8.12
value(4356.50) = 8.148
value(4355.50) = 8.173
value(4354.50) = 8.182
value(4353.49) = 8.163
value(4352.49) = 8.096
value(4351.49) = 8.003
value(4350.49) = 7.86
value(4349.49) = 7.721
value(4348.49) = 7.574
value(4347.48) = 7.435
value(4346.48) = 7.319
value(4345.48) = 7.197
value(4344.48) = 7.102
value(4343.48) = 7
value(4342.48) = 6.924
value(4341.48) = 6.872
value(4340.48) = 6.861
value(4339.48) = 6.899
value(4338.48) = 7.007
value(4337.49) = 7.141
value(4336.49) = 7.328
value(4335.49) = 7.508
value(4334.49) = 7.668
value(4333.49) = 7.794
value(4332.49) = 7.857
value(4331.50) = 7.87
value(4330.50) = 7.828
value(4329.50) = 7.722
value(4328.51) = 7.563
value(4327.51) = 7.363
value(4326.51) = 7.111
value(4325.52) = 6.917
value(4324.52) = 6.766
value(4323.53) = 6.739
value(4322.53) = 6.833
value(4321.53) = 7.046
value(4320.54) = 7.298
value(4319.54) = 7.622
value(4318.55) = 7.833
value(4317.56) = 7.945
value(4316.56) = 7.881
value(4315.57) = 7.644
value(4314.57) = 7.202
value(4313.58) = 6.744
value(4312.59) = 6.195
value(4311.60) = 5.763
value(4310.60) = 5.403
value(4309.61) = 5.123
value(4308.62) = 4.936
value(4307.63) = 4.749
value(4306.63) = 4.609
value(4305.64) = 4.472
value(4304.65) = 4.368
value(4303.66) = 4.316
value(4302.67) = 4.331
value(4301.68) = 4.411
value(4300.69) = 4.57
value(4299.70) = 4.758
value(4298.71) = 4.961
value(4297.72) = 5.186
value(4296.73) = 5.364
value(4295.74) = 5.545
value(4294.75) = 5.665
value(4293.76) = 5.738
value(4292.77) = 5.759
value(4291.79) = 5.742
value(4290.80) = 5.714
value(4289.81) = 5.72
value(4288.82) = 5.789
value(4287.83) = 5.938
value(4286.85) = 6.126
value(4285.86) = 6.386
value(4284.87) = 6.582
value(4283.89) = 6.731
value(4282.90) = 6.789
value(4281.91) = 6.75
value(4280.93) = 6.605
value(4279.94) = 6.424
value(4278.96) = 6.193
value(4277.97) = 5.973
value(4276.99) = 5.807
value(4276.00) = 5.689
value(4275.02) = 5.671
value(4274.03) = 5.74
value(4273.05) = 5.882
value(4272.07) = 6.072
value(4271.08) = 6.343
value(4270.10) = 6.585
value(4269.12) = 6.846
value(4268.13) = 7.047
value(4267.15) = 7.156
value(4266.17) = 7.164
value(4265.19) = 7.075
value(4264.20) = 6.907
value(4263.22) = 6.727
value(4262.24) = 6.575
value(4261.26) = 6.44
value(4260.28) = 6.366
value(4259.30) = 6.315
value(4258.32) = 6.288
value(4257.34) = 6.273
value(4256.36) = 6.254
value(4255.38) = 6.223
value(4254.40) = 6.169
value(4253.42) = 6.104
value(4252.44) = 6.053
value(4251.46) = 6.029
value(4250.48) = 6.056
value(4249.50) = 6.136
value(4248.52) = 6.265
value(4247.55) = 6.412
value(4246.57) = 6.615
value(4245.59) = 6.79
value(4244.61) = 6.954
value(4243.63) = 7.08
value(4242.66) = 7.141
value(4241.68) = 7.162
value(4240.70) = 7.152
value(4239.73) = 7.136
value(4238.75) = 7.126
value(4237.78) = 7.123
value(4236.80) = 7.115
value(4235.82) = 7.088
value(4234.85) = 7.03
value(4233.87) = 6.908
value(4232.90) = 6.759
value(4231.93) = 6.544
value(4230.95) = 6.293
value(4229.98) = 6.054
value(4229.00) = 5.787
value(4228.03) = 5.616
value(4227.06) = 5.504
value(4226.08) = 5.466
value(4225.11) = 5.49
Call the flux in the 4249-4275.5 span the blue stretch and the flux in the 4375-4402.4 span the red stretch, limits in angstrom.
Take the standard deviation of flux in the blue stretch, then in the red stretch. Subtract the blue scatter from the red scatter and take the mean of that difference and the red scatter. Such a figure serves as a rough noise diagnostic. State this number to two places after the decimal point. 0.25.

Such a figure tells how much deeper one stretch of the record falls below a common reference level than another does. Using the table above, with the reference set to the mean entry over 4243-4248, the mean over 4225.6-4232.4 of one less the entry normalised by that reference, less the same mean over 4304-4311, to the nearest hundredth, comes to -0.16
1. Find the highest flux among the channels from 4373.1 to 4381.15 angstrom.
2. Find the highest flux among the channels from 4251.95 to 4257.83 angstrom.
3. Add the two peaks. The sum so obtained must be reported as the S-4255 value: 13.1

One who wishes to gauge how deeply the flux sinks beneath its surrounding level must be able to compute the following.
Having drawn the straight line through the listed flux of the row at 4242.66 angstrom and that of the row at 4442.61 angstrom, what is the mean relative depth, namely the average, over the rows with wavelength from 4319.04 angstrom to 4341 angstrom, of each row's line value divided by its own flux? 1.04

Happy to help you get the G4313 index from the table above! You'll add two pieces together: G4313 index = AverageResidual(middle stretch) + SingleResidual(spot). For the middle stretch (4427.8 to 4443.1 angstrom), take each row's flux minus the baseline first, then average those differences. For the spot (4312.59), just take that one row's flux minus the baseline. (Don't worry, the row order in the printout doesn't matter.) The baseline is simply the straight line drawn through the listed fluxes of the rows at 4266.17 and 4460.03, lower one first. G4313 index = -1.4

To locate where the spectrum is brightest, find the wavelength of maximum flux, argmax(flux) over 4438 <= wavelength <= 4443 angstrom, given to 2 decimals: 4438.52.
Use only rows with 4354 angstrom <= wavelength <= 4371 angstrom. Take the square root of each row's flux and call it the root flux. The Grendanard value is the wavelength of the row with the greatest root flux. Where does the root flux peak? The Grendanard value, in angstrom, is 4354.50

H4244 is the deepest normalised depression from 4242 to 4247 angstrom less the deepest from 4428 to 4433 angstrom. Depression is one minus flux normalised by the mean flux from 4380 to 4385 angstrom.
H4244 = 0.11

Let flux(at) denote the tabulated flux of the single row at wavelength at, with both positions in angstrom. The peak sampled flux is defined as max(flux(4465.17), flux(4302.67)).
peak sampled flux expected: 8.4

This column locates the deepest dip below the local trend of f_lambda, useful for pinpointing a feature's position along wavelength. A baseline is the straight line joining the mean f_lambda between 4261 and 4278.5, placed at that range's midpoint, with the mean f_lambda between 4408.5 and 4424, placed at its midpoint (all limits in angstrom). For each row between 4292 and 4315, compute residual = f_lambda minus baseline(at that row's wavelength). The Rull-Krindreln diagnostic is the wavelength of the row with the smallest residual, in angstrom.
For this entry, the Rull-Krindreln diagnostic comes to 4303.66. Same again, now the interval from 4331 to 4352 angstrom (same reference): 4340.48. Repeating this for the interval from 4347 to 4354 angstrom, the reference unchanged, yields 4347.48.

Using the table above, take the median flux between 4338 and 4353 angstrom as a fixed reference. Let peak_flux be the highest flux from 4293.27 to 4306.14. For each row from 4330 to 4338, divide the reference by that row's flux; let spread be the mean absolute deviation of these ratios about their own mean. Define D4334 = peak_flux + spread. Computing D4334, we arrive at 5.8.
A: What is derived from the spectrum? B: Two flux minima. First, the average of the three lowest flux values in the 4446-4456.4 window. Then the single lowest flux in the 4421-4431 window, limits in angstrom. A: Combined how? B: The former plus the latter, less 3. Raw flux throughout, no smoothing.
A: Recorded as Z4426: 12.8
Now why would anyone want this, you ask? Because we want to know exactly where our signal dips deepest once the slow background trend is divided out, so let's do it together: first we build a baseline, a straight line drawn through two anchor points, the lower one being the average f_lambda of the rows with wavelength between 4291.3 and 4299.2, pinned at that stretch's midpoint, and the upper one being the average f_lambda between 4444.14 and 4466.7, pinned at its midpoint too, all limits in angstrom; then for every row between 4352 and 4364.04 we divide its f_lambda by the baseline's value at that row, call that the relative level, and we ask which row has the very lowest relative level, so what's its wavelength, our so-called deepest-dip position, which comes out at 4362.53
